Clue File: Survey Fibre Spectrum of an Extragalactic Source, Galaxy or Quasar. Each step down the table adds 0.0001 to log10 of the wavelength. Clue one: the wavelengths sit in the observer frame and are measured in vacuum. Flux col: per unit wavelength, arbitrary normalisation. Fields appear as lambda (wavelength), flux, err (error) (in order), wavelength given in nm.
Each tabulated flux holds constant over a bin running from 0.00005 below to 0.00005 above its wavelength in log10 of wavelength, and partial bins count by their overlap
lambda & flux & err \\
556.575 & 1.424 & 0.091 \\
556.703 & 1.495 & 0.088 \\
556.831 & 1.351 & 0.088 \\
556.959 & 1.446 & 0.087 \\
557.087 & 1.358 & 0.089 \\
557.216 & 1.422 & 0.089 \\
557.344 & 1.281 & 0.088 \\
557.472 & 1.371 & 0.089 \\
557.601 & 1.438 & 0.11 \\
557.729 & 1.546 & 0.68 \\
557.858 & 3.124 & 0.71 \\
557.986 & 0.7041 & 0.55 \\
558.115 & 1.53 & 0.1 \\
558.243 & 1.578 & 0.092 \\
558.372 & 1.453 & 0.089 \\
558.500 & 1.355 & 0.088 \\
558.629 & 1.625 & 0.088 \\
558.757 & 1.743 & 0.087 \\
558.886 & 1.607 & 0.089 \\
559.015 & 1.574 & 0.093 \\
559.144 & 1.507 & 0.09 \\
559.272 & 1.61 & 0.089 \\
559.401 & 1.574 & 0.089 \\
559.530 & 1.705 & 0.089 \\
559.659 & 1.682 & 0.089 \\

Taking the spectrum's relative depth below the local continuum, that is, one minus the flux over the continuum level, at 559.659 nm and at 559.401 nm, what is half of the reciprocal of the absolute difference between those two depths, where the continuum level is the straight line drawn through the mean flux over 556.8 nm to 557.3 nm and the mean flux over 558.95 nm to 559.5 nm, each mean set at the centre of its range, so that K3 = 9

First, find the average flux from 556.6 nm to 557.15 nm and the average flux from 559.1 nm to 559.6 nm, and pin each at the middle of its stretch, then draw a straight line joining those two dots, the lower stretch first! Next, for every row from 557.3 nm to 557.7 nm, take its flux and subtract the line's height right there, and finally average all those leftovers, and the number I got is -0.1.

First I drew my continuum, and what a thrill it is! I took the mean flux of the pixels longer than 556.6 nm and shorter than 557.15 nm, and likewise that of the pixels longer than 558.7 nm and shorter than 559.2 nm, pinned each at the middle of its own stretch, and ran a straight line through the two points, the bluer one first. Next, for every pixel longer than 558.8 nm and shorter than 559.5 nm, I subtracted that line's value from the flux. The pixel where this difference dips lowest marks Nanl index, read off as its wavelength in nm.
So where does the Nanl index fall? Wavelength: 559.144 nm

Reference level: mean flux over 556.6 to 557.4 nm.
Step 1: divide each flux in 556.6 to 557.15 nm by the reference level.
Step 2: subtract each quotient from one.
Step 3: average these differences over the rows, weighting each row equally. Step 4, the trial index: -0.01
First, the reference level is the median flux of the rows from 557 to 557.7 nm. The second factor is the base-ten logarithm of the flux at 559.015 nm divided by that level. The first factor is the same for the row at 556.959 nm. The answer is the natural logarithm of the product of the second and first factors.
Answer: -6.6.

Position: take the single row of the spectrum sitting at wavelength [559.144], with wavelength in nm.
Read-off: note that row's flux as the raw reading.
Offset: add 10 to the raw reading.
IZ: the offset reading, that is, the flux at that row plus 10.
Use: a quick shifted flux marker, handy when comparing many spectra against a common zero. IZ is 11.51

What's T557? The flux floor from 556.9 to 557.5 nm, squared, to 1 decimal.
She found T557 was 1.6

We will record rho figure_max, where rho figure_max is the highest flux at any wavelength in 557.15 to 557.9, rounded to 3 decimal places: 3.124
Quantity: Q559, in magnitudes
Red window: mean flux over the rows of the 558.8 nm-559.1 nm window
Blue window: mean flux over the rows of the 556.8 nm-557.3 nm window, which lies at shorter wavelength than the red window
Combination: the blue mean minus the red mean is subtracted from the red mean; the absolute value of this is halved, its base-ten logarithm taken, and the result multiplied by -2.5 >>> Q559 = 0.12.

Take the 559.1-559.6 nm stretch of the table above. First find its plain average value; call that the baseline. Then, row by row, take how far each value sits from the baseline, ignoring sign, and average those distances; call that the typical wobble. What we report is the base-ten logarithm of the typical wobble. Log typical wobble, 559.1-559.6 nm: -1.23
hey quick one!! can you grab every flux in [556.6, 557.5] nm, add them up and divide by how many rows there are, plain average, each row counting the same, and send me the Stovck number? 1.39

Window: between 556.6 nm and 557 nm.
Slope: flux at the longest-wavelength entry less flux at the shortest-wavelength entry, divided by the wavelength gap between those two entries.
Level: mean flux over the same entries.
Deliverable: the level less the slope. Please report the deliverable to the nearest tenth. 1.6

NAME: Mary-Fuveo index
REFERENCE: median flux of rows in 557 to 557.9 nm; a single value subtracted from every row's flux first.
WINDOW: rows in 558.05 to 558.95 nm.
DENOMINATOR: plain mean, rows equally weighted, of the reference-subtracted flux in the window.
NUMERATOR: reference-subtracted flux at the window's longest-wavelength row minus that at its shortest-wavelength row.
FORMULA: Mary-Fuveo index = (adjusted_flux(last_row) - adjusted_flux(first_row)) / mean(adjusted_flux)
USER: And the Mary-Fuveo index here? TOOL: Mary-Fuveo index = 0.6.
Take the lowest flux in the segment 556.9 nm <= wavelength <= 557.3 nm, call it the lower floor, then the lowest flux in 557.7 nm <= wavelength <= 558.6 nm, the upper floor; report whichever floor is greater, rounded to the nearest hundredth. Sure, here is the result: 1.36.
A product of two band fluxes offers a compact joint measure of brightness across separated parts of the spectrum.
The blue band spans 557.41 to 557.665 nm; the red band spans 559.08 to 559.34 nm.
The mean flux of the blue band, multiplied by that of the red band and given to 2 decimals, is 2.19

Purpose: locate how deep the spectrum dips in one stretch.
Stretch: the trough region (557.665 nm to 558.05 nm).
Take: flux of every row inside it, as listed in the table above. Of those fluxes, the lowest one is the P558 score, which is 0.7041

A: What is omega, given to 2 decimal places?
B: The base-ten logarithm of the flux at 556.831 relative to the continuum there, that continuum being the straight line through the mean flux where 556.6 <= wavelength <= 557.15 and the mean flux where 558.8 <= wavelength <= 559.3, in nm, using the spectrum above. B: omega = -0.02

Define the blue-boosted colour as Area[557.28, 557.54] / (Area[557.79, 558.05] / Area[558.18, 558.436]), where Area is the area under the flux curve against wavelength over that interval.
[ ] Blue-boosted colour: 0.27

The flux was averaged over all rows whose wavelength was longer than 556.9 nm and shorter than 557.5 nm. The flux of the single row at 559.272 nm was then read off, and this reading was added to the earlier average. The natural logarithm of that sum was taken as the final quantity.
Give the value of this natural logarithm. 1.09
